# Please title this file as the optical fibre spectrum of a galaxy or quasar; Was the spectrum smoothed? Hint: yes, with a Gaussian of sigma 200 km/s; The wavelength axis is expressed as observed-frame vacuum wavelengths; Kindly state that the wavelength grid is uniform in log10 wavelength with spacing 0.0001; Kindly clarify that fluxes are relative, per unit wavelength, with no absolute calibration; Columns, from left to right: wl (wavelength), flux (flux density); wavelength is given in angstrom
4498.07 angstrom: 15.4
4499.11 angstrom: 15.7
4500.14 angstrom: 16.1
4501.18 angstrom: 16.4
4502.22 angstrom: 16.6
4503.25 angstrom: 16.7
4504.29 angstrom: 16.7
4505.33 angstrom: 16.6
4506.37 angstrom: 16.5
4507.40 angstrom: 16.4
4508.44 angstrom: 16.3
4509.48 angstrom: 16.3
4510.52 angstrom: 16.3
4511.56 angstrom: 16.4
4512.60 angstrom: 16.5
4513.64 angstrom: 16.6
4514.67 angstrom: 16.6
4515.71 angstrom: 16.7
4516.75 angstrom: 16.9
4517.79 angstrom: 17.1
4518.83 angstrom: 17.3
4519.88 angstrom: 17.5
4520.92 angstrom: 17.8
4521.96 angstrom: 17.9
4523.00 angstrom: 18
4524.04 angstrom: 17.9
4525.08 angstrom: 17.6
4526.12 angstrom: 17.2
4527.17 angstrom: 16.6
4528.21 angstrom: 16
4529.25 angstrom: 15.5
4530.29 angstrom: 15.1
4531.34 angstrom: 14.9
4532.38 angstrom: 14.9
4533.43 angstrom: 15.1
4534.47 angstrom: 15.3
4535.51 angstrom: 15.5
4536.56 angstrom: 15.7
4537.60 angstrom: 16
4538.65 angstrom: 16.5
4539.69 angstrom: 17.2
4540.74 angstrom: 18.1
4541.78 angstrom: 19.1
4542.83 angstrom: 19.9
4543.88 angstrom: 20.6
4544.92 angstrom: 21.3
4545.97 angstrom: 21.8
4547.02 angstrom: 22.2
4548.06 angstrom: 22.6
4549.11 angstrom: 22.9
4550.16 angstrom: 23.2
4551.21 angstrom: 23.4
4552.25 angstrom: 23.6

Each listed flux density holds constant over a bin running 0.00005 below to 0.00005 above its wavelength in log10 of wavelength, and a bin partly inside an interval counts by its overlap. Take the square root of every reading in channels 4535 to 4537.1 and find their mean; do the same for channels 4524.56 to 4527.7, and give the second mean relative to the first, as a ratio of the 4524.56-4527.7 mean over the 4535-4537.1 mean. 1.05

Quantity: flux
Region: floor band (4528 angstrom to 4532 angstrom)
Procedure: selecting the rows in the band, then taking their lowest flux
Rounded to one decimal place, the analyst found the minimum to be 14.9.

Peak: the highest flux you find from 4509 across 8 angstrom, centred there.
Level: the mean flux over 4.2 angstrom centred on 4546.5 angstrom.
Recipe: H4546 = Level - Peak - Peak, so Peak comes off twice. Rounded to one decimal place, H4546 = -11.2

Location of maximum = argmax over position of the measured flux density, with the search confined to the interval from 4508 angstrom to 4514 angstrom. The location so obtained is 4513.64 angstrom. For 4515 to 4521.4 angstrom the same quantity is 4520.92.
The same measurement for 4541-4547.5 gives 4547.02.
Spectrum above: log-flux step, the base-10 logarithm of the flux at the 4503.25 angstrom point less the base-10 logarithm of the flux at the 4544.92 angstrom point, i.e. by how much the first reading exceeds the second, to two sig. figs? -0.11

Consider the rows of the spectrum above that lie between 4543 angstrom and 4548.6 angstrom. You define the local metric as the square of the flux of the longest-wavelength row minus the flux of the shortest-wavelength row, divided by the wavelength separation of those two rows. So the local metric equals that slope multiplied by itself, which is 0.23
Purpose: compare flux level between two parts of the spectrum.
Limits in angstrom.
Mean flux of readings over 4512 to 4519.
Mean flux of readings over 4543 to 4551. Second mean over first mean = 1.31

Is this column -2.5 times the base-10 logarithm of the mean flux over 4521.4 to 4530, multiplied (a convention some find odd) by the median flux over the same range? -53.6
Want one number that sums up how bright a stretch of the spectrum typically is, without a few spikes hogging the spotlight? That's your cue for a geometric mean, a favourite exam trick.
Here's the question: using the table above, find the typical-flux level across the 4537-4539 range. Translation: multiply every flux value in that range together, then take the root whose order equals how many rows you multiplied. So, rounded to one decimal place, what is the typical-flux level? 16.2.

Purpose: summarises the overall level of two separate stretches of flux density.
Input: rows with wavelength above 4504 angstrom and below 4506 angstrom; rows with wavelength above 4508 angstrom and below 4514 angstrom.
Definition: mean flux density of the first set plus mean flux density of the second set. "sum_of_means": 33.0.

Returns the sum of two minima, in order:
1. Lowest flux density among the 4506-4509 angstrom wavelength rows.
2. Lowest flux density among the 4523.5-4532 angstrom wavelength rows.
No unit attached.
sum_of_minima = 31.2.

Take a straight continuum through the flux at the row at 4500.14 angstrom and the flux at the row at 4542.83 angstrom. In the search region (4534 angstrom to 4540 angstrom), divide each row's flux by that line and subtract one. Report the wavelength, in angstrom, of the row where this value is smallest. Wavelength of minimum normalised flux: 4534.47 angstrom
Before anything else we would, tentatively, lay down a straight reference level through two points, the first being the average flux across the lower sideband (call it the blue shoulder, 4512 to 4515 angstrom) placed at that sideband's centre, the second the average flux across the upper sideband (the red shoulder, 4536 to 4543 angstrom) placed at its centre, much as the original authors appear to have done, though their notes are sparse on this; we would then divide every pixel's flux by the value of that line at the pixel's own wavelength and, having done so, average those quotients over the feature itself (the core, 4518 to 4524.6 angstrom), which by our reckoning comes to 1.05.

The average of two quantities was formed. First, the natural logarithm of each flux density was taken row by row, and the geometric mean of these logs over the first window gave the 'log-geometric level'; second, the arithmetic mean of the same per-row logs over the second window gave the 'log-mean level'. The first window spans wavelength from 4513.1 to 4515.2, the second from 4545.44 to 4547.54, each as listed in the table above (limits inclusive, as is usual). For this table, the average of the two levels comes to 2.95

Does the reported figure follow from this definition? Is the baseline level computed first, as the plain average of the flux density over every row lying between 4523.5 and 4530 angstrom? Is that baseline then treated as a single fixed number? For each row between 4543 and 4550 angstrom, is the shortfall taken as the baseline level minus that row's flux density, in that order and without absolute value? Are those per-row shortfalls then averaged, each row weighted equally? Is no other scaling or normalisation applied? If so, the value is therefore -5.1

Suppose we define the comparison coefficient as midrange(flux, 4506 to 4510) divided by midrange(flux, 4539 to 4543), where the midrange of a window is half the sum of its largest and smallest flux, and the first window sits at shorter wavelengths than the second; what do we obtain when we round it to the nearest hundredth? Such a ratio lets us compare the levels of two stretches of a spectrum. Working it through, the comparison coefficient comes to 0.88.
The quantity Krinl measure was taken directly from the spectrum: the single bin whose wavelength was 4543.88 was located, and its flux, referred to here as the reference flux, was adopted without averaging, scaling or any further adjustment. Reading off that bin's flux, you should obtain 20.6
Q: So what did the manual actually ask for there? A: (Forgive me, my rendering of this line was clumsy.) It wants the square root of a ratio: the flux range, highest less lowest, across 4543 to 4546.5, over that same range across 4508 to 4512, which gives 3.5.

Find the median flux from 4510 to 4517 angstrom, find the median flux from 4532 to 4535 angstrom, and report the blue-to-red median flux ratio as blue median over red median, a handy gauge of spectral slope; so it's 1.10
